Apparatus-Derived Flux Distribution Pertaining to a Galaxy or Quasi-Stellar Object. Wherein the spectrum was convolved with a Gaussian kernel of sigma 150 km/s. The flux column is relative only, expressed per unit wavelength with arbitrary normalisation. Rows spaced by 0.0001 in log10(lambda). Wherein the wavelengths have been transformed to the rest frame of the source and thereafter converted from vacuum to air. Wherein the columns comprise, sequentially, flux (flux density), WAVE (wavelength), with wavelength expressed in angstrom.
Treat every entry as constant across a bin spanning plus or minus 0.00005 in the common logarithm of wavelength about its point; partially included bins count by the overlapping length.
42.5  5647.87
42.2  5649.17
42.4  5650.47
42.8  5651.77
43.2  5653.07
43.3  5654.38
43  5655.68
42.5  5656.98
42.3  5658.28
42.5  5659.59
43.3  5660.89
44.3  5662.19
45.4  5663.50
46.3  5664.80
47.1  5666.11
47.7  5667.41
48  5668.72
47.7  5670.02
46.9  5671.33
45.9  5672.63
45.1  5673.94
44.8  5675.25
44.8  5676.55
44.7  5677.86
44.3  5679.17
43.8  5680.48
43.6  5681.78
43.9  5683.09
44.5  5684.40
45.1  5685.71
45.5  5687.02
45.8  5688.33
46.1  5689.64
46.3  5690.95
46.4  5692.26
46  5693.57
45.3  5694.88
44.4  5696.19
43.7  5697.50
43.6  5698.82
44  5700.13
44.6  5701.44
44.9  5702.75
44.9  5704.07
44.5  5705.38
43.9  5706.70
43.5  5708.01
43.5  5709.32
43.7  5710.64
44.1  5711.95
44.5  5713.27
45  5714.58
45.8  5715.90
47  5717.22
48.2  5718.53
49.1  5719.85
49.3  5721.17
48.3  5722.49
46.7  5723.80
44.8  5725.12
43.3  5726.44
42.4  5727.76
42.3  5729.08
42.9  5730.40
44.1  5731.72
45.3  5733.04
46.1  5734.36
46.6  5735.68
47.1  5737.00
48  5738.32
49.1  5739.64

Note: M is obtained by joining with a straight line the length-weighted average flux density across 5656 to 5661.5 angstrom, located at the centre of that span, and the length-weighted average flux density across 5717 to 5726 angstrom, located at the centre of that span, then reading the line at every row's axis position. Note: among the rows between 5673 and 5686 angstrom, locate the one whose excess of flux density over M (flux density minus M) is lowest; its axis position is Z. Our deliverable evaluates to 5681.78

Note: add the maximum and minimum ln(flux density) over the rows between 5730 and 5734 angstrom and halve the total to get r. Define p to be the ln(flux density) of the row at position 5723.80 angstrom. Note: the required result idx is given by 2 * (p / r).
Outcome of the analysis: 2.03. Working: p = 3.84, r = 3.79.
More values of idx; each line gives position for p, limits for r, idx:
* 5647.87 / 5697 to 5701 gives 1.98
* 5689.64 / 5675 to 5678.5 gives 2.02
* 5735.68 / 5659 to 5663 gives 2.04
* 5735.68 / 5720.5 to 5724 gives 1.98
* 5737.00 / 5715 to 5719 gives 2.00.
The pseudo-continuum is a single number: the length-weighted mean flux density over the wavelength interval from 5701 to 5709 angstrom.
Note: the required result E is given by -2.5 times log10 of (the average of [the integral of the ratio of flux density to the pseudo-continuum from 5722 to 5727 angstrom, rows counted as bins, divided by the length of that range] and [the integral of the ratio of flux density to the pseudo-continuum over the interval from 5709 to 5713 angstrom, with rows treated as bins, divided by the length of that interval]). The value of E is -0.01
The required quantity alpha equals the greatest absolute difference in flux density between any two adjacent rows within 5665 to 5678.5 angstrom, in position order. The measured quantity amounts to 1.0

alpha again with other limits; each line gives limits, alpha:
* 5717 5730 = 1.9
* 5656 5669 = 1.1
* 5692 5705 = 0.9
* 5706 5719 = 1.2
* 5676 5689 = 0.6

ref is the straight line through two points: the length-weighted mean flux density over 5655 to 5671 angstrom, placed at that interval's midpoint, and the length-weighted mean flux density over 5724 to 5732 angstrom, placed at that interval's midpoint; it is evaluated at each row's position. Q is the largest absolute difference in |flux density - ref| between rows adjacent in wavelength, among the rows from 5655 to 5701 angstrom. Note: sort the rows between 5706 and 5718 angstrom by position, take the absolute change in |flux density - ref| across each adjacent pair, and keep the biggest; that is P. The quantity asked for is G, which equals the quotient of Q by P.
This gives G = 0.8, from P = 1.23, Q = 1.0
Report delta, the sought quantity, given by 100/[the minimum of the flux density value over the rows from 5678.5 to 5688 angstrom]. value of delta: 2.29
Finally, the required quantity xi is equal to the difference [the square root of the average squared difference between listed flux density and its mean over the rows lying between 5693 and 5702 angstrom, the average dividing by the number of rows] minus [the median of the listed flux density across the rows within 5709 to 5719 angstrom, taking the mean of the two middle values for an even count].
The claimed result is -43.9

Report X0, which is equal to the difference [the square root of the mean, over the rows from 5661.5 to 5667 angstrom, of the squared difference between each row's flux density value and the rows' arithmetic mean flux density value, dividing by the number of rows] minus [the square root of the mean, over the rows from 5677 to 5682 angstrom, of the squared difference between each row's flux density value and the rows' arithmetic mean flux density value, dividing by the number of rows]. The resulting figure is 0.61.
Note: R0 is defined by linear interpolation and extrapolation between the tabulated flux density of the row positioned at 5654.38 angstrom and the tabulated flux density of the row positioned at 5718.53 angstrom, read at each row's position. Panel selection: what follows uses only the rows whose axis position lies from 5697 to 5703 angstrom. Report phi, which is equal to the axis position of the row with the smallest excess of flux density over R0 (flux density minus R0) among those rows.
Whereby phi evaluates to 5698.82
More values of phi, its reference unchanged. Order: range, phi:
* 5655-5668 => 5658.28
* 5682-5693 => 5683.09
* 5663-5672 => 5663.50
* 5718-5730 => 5729.08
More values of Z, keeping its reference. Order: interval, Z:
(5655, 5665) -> 5658.28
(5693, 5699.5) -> 5698.82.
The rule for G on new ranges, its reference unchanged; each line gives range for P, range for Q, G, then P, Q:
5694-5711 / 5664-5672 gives 1.0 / 0.87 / 0.8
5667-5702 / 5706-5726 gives 1.9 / 0.97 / 1.9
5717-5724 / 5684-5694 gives 0.4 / 1.57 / 0.6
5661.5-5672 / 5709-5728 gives 2.0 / 0.93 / 1.9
